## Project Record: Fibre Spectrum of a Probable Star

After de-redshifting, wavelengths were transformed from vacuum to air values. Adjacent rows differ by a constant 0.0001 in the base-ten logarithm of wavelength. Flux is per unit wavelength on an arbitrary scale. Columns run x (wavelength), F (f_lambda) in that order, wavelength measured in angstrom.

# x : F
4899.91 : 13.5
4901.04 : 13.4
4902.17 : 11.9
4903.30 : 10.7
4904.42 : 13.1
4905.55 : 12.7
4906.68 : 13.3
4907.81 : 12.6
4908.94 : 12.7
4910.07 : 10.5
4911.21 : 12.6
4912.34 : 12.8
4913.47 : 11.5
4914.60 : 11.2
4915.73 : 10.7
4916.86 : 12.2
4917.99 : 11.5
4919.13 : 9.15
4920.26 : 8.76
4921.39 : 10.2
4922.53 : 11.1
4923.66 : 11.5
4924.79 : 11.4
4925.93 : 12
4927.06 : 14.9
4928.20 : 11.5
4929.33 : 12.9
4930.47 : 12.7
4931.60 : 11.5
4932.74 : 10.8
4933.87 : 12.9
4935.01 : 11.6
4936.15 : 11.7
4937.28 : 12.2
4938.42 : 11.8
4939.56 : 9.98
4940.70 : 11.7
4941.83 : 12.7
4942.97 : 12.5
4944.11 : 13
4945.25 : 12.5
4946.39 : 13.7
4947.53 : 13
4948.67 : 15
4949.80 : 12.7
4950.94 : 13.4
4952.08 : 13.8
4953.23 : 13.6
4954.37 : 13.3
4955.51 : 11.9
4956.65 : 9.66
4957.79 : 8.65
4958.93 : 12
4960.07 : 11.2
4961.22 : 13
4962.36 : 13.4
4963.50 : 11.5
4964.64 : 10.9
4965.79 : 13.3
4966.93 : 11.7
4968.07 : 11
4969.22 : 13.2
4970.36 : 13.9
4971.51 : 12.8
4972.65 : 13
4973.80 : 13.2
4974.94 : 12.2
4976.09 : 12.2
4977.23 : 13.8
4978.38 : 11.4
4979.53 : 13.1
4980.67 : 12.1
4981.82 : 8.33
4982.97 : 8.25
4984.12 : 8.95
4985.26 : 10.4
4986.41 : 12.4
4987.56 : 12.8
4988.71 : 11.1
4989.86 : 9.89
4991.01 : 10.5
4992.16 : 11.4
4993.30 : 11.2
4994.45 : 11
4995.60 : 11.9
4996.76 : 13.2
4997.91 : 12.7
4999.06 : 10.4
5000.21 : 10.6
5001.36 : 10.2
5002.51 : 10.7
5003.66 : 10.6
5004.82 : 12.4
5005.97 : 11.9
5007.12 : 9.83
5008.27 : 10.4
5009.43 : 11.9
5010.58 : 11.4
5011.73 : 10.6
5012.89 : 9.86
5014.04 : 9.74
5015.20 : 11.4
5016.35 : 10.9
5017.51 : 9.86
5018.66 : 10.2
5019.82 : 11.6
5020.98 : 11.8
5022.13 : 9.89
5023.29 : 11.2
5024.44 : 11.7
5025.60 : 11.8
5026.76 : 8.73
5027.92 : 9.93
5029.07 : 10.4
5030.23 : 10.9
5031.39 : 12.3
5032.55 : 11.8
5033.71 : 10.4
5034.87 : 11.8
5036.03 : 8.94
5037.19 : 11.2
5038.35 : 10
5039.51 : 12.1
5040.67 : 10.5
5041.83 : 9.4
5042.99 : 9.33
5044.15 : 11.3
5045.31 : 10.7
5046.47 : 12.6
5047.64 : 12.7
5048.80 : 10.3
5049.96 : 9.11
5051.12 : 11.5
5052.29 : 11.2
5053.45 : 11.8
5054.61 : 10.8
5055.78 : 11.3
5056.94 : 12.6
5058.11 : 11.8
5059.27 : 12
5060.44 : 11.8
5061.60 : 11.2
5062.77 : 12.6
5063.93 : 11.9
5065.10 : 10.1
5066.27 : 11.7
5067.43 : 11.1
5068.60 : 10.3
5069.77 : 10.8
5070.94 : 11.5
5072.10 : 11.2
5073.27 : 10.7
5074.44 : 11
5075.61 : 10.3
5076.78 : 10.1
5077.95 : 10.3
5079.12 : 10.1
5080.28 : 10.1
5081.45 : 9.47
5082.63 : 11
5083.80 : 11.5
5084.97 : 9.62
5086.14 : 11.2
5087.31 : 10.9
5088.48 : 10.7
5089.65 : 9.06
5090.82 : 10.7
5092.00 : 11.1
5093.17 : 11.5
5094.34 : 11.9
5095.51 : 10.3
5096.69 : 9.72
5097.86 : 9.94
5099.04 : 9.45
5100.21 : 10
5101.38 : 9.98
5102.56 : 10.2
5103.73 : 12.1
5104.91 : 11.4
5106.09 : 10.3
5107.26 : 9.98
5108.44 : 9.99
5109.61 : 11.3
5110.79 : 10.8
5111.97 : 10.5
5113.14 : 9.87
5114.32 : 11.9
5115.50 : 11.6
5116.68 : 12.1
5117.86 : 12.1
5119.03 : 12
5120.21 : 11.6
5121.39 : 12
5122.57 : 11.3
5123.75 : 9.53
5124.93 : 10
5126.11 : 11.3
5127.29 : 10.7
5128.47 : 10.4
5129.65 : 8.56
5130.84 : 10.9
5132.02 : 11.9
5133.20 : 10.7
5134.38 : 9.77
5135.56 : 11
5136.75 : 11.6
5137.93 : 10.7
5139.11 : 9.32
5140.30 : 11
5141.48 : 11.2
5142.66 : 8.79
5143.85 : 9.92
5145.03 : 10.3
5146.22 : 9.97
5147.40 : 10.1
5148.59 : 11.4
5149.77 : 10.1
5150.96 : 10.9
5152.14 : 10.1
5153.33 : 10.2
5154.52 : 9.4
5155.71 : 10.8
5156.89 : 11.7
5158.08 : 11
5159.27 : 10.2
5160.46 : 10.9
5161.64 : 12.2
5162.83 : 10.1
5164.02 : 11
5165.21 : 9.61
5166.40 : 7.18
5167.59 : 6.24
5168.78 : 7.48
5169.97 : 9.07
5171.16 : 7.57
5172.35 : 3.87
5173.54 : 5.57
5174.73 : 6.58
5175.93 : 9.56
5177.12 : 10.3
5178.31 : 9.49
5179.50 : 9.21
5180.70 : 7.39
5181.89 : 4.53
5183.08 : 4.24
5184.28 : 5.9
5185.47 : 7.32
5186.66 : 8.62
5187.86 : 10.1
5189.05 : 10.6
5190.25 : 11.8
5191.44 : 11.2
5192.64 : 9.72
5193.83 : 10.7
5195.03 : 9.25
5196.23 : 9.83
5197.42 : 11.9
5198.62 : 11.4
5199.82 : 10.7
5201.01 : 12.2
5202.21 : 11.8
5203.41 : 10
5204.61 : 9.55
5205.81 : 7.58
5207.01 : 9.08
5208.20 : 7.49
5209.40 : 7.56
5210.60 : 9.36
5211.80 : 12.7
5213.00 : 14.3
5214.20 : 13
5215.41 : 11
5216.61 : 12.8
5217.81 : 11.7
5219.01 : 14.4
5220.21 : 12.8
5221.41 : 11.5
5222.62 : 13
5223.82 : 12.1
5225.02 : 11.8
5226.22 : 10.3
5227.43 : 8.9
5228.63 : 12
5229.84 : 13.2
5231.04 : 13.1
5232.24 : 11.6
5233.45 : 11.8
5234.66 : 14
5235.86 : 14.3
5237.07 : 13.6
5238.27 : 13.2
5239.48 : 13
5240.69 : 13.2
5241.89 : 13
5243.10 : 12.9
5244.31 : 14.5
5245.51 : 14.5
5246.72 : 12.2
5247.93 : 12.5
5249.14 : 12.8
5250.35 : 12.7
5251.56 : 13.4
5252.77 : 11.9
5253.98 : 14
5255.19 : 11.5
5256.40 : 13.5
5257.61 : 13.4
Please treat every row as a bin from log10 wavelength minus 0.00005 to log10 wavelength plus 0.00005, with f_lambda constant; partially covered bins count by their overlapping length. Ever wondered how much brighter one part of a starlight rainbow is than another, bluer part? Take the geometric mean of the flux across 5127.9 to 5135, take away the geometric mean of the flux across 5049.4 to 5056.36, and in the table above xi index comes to -0.6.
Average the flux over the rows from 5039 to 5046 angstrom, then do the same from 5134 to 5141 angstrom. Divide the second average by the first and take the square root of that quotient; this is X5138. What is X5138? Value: 1.00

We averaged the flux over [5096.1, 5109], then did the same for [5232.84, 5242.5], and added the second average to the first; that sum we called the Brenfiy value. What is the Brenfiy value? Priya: 23.5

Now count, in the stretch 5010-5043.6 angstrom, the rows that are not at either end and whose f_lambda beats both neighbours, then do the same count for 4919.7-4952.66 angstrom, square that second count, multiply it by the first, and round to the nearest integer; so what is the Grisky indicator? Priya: 567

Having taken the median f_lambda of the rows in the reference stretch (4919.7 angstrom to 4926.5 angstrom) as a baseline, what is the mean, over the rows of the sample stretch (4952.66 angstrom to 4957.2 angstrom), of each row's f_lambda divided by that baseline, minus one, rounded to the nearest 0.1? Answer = 0.1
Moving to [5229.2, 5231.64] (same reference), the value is 0.2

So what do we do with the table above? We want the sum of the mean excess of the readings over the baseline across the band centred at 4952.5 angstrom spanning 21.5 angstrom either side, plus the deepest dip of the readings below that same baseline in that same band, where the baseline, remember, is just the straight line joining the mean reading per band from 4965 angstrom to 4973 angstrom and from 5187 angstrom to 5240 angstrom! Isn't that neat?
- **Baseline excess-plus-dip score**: 3.6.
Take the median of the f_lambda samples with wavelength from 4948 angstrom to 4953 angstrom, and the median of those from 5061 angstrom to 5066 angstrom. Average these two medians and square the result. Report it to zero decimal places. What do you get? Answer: 158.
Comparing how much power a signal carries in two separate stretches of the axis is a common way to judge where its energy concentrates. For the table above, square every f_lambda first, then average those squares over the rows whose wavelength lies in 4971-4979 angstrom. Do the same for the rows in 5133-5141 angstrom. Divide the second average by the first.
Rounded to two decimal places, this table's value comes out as 0.70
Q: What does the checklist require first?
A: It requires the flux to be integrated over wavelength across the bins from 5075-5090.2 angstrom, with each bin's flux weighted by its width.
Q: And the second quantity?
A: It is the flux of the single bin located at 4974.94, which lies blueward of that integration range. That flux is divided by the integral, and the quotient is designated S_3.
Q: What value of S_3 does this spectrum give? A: 0.08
